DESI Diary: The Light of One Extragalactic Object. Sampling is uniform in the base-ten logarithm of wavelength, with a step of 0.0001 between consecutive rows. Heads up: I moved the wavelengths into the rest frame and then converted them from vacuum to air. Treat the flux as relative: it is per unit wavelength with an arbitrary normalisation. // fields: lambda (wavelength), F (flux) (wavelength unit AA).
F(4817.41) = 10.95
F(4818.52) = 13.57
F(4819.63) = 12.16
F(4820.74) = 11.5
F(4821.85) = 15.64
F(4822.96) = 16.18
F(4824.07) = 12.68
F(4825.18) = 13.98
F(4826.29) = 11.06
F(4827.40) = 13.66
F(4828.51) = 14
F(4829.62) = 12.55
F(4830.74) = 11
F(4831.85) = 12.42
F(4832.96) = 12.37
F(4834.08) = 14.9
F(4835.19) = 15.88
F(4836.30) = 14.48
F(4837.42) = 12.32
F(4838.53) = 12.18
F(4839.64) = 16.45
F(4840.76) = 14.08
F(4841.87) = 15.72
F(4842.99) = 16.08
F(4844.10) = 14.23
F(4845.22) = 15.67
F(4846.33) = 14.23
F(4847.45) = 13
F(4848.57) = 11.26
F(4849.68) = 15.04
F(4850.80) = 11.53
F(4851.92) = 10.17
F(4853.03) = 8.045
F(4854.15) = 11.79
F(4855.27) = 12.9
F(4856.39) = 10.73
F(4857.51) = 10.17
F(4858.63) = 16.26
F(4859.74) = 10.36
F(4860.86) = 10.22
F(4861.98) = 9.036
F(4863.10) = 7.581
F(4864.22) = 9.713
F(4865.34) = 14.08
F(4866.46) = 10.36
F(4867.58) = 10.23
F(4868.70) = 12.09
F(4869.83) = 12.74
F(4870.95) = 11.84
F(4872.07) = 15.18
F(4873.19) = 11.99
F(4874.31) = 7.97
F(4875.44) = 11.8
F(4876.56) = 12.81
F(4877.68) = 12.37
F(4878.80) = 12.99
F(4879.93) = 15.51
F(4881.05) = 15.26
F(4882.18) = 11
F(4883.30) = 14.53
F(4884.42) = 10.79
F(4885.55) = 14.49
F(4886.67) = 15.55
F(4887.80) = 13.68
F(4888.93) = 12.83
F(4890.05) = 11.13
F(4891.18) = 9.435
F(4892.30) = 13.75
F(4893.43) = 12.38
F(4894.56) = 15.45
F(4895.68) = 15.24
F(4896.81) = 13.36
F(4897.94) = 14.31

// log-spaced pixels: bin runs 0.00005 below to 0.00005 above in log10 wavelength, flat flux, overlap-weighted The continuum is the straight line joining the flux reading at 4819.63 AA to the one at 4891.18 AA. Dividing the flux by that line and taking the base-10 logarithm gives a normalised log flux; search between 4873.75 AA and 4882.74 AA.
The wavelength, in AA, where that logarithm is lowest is 4874.31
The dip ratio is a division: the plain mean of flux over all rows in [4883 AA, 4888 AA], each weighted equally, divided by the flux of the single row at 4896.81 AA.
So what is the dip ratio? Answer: 1.03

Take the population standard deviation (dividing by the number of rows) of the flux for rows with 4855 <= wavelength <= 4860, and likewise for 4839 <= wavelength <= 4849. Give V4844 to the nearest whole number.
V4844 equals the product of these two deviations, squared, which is 13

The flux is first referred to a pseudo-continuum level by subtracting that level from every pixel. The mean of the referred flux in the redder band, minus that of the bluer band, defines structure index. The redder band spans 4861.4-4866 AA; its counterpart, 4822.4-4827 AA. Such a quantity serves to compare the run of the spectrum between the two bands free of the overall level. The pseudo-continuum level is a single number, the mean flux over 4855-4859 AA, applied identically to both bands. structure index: -3.4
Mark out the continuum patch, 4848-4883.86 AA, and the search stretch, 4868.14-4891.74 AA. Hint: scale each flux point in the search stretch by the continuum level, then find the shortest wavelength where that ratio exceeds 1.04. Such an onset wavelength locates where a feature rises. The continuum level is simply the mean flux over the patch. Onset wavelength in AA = 4869.83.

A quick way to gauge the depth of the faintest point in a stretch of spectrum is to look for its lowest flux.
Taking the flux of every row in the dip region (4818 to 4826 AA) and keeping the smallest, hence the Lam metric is 11.5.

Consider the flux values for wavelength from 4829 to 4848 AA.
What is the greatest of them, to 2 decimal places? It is 16.45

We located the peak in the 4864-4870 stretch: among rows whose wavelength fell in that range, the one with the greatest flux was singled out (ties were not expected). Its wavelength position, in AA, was 4865.34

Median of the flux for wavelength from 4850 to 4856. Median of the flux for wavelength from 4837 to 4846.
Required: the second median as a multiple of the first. 1.30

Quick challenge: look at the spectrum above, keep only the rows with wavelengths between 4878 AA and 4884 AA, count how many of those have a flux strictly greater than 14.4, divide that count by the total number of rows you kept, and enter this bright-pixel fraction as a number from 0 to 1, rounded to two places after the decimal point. 0.60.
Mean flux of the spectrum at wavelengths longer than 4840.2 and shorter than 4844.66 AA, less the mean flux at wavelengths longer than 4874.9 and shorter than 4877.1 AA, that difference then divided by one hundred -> 0.027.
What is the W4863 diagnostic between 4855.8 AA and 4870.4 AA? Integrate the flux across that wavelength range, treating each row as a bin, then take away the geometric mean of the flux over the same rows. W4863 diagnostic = 150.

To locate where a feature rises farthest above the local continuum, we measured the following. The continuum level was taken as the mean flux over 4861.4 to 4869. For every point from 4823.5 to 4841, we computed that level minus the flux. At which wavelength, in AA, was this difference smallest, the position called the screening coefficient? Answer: 4839.64 AA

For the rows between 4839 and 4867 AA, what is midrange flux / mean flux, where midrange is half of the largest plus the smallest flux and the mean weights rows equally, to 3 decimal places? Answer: 0.973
